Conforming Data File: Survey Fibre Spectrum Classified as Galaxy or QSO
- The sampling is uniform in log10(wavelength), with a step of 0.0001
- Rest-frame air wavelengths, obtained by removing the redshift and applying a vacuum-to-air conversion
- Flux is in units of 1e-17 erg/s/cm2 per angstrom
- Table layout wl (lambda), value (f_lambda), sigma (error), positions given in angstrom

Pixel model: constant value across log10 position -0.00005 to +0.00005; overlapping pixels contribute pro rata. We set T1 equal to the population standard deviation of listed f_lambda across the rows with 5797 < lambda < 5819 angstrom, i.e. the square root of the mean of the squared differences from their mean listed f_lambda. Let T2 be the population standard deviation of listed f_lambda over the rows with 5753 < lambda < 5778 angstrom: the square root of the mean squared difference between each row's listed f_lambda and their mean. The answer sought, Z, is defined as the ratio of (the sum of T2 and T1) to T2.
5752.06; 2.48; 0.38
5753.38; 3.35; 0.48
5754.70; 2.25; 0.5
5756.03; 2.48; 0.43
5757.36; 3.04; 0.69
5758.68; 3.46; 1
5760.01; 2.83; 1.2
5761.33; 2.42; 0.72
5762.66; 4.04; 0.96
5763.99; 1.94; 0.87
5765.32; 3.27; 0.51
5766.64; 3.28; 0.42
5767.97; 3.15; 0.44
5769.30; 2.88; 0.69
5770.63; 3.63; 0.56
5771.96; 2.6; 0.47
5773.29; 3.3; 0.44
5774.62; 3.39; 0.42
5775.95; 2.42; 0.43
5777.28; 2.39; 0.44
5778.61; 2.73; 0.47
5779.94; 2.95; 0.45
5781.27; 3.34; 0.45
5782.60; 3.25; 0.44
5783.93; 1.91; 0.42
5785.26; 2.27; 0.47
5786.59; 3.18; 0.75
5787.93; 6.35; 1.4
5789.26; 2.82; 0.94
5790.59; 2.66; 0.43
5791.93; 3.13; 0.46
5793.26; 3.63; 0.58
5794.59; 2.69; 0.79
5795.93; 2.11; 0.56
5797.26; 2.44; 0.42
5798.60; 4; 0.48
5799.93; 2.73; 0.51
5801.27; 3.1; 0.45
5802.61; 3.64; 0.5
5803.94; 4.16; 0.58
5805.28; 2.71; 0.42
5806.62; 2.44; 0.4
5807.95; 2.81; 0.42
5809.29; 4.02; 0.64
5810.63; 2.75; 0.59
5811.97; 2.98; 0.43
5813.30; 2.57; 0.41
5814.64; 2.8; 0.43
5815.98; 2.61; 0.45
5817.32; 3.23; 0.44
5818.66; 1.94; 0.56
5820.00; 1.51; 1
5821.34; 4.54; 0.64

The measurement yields 2.14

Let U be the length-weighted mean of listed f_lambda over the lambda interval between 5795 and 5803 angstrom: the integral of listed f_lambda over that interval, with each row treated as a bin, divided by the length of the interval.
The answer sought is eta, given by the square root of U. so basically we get 1.72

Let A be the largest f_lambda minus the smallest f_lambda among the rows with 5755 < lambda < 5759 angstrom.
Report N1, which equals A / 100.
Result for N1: 0.010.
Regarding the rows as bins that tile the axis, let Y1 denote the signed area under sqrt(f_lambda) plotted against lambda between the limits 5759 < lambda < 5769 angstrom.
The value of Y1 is 17.2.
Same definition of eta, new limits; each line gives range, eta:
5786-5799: 1.81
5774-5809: 1.75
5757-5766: 1.73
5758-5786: 1.71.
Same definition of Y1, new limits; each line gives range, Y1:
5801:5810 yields 16.2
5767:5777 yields 17.4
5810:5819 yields 14.8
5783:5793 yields 17.6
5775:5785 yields 16.4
